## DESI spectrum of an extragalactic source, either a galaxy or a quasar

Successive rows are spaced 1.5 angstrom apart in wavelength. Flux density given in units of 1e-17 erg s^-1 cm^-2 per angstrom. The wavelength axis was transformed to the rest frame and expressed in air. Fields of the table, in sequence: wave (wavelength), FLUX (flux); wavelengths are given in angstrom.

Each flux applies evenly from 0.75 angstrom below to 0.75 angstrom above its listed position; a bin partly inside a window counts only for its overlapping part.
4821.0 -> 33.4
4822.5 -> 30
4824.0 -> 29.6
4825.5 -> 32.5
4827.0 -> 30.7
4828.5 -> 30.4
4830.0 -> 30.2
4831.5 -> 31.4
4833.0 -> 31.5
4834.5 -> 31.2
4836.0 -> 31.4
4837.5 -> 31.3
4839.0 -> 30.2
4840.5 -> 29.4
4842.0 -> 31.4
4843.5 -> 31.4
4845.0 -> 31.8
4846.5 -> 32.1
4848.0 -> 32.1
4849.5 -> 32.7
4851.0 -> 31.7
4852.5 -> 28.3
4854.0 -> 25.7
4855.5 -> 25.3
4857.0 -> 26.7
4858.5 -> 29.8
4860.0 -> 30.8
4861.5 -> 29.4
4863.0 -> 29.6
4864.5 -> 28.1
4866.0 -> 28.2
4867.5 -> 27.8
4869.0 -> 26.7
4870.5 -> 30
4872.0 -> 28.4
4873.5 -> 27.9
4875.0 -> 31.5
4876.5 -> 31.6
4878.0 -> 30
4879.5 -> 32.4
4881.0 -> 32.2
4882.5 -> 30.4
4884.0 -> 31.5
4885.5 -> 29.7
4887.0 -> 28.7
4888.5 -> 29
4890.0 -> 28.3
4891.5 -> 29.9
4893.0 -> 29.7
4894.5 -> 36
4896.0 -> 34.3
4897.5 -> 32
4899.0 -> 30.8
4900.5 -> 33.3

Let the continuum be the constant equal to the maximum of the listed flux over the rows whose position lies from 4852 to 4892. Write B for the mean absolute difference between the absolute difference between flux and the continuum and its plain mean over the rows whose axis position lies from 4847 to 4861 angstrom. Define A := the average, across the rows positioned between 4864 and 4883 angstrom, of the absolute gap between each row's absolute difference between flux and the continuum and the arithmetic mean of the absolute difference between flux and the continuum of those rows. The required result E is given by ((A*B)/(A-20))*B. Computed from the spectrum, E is -0.50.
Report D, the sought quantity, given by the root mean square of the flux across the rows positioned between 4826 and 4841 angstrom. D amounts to 30.8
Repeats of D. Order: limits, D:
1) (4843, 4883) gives 29.8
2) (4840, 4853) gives 31.2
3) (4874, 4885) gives 31.4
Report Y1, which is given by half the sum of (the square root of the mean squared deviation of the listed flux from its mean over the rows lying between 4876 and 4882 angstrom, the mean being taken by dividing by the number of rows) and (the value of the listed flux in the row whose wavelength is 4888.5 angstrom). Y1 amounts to 15.0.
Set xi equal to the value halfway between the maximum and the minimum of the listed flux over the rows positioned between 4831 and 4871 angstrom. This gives 29.0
